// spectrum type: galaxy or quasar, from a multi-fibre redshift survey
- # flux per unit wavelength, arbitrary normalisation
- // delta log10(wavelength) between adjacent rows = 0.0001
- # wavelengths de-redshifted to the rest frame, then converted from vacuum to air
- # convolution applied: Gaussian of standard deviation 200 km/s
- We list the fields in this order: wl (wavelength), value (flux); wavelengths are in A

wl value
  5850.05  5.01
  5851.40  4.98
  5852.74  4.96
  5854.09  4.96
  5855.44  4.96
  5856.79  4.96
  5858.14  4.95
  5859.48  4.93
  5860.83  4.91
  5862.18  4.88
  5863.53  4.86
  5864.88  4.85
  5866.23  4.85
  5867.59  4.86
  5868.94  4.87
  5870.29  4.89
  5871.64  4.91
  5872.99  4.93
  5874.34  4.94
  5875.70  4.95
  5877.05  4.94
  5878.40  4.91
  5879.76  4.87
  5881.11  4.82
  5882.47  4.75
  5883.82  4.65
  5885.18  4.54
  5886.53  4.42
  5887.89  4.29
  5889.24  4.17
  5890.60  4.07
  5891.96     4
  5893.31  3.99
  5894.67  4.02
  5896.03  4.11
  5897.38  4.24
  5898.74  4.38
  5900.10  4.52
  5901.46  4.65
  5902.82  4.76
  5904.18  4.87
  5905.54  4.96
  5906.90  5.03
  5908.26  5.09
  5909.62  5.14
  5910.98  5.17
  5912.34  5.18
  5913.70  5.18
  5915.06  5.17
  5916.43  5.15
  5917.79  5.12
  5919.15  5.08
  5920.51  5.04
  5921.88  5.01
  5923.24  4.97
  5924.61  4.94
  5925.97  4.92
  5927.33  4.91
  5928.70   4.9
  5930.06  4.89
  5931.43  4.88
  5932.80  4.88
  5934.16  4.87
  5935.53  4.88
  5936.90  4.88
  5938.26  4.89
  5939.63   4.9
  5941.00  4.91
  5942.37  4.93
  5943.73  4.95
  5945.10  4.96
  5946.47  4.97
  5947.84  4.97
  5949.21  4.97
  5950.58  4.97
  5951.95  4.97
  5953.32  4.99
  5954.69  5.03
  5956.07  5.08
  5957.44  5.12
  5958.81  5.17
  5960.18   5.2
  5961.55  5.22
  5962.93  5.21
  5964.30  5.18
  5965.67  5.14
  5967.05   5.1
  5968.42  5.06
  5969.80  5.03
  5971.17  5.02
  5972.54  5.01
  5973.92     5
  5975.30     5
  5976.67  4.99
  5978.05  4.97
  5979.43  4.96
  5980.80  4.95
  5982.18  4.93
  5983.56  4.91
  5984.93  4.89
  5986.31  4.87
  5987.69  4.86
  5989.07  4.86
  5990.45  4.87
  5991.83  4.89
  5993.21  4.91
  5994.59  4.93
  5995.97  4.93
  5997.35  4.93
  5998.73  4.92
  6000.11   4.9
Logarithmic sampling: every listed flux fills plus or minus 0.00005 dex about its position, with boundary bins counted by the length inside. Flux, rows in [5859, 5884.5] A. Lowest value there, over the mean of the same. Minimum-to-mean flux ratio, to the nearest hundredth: 0.95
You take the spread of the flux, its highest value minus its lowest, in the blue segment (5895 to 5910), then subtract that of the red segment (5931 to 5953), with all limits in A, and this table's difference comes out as 0.9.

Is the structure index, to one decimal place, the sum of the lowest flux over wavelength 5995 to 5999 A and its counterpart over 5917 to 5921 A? 10.0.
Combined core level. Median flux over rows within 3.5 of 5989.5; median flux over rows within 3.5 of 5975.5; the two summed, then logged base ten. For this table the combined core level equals 0.99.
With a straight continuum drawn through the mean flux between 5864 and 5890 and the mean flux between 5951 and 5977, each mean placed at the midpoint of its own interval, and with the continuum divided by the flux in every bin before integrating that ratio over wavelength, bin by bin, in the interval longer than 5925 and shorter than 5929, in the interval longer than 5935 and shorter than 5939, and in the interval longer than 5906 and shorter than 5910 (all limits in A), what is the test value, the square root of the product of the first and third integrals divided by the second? 0.96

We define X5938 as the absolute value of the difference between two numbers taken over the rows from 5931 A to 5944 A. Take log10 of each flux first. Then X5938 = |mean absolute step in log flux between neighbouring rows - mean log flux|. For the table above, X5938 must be 0.689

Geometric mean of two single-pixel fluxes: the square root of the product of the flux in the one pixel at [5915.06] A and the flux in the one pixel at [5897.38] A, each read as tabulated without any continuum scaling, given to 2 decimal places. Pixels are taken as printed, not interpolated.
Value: 4.68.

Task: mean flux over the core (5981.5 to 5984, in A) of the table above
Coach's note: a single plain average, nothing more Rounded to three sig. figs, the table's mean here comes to 4.92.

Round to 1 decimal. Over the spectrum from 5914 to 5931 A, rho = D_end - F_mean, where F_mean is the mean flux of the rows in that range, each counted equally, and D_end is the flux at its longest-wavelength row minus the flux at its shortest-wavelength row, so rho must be -5.3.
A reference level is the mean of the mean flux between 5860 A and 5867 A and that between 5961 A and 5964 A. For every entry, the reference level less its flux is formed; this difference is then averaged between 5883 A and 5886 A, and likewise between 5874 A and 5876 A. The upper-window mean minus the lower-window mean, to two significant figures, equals 0.35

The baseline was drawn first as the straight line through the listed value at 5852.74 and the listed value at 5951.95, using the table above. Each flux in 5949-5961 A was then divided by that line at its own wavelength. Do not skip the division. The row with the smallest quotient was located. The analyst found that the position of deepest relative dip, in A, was 5951.95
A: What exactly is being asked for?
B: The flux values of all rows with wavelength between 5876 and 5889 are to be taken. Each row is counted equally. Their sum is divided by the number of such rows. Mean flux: 4.7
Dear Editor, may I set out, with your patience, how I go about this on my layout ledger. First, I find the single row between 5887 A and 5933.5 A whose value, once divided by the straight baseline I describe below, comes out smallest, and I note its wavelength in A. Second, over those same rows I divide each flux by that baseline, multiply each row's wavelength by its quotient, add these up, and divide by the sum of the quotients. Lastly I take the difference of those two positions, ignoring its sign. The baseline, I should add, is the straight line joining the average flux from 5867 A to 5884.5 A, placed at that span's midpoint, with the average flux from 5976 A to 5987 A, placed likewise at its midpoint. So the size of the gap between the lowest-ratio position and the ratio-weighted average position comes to 17.8 A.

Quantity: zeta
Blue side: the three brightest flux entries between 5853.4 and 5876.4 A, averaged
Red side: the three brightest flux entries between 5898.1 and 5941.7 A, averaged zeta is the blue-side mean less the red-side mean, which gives -0.22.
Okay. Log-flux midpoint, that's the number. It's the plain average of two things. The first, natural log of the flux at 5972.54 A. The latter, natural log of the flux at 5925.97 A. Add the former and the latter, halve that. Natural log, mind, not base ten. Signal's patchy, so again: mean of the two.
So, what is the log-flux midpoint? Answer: 1.60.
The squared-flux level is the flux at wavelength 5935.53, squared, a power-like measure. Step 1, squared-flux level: 23.8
